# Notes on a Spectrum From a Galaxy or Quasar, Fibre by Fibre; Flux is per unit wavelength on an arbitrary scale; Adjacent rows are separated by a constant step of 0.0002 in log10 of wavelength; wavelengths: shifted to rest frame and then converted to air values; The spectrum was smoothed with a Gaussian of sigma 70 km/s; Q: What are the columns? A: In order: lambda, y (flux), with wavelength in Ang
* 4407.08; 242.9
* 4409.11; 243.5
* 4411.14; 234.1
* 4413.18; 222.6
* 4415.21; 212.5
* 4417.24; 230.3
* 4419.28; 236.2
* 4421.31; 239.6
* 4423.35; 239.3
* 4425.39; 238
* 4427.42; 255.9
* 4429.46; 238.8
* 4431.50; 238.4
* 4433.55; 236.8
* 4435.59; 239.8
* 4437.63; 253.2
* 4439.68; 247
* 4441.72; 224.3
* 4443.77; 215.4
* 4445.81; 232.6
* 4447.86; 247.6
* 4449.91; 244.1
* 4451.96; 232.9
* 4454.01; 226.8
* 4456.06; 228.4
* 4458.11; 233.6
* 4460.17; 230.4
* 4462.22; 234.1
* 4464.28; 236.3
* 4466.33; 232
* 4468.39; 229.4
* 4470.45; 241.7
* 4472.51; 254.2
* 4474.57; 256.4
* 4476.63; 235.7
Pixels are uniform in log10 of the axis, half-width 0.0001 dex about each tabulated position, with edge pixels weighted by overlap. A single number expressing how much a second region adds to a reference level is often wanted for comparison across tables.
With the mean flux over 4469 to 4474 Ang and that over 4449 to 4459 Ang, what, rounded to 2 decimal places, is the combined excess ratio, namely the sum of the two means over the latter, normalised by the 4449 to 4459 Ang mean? 2.06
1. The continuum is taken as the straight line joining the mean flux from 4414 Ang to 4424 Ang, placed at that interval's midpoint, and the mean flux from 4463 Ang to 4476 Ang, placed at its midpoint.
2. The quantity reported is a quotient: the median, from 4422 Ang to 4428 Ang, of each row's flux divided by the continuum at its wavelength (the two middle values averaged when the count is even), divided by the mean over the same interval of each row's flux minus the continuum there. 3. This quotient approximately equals 0.09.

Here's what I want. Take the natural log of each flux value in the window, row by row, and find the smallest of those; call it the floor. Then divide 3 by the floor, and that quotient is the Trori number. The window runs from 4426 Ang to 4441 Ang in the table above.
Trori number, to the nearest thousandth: 0.549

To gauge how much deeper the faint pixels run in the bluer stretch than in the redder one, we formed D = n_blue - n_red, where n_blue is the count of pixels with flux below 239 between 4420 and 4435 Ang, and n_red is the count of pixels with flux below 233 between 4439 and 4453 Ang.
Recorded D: 0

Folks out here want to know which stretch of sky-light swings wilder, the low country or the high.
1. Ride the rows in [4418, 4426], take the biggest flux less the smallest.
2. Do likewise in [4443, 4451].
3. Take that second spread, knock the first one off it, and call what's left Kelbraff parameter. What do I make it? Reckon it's 29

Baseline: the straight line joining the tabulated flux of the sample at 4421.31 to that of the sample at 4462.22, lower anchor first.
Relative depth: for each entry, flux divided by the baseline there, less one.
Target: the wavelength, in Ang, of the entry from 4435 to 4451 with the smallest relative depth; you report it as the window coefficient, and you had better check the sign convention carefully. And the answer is 4443.77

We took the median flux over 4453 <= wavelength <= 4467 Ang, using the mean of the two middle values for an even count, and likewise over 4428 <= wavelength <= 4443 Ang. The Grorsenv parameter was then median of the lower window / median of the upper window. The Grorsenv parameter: 1.03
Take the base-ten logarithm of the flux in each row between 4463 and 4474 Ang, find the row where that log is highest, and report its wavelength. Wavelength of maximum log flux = 4472.51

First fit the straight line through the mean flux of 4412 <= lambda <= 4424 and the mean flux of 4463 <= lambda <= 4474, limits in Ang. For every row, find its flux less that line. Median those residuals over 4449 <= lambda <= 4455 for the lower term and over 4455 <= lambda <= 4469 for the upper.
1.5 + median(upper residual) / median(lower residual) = 3.6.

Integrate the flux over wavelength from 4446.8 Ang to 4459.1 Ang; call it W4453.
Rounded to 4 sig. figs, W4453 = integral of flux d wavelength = 2898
